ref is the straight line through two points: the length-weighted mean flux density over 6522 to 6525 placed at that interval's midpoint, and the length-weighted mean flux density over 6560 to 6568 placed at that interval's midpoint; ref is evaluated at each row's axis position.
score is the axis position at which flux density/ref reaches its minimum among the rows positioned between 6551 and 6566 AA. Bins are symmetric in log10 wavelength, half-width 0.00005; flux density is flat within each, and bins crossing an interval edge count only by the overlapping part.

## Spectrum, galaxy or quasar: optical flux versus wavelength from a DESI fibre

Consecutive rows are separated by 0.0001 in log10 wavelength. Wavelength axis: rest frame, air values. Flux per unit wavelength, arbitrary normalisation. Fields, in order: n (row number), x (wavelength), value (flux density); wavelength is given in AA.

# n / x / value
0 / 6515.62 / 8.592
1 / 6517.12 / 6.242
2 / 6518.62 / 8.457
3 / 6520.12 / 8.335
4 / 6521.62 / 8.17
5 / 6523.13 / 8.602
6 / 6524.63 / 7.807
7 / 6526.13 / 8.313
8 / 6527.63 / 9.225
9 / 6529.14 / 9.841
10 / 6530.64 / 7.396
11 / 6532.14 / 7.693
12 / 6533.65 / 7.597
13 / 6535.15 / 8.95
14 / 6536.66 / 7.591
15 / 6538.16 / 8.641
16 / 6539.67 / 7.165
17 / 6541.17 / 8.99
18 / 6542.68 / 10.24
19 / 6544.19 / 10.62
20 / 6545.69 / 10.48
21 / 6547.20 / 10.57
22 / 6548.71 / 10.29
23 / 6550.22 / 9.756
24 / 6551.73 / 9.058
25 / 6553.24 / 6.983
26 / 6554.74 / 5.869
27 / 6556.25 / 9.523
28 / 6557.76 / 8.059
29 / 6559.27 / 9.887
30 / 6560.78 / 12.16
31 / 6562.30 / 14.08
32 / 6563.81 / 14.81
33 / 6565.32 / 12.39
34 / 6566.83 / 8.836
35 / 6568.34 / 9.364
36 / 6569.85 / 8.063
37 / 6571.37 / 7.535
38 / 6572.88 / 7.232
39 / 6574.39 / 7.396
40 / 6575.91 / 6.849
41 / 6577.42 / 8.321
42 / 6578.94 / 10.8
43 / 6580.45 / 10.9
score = 6554.74 AA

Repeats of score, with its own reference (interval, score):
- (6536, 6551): 6539.67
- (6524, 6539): 6536.66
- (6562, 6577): 6575.91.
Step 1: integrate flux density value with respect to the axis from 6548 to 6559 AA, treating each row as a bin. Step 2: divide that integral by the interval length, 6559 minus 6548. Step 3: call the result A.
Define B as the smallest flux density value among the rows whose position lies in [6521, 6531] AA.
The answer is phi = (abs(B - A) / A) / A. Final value 0.016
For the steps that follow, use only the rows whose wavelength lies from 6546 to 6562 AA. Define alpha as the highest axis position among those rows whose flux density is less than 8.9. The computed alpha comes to 6557.76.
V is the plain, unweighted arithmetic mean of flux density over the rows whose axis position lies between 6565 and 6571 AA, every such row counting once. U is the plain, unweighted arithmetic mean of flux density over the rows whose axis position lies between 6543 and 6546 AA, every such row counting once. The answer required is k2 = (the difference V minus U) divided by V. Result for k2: -0.09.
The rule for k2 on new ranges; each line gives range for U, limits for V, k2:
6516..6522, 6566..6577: 0.01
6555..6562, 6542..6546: 0.05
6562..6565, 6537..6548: -0.52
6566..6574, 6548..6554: 0.09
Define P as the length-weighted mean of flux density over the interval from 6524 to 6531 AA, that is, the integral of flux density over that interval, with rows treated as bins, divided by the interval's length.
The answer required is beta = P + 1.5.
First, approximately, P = 8.6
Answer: 10.1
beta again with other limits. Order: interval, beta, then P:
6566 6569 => 10.7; 9.2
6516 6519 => 8.9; 7.4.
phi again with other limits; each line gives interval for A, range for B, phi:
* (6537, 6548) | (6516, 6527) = 0.036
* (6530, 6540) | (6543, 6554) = 0.015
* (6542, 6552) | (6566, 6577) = 0.032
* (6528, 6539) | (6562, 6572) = 0.011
